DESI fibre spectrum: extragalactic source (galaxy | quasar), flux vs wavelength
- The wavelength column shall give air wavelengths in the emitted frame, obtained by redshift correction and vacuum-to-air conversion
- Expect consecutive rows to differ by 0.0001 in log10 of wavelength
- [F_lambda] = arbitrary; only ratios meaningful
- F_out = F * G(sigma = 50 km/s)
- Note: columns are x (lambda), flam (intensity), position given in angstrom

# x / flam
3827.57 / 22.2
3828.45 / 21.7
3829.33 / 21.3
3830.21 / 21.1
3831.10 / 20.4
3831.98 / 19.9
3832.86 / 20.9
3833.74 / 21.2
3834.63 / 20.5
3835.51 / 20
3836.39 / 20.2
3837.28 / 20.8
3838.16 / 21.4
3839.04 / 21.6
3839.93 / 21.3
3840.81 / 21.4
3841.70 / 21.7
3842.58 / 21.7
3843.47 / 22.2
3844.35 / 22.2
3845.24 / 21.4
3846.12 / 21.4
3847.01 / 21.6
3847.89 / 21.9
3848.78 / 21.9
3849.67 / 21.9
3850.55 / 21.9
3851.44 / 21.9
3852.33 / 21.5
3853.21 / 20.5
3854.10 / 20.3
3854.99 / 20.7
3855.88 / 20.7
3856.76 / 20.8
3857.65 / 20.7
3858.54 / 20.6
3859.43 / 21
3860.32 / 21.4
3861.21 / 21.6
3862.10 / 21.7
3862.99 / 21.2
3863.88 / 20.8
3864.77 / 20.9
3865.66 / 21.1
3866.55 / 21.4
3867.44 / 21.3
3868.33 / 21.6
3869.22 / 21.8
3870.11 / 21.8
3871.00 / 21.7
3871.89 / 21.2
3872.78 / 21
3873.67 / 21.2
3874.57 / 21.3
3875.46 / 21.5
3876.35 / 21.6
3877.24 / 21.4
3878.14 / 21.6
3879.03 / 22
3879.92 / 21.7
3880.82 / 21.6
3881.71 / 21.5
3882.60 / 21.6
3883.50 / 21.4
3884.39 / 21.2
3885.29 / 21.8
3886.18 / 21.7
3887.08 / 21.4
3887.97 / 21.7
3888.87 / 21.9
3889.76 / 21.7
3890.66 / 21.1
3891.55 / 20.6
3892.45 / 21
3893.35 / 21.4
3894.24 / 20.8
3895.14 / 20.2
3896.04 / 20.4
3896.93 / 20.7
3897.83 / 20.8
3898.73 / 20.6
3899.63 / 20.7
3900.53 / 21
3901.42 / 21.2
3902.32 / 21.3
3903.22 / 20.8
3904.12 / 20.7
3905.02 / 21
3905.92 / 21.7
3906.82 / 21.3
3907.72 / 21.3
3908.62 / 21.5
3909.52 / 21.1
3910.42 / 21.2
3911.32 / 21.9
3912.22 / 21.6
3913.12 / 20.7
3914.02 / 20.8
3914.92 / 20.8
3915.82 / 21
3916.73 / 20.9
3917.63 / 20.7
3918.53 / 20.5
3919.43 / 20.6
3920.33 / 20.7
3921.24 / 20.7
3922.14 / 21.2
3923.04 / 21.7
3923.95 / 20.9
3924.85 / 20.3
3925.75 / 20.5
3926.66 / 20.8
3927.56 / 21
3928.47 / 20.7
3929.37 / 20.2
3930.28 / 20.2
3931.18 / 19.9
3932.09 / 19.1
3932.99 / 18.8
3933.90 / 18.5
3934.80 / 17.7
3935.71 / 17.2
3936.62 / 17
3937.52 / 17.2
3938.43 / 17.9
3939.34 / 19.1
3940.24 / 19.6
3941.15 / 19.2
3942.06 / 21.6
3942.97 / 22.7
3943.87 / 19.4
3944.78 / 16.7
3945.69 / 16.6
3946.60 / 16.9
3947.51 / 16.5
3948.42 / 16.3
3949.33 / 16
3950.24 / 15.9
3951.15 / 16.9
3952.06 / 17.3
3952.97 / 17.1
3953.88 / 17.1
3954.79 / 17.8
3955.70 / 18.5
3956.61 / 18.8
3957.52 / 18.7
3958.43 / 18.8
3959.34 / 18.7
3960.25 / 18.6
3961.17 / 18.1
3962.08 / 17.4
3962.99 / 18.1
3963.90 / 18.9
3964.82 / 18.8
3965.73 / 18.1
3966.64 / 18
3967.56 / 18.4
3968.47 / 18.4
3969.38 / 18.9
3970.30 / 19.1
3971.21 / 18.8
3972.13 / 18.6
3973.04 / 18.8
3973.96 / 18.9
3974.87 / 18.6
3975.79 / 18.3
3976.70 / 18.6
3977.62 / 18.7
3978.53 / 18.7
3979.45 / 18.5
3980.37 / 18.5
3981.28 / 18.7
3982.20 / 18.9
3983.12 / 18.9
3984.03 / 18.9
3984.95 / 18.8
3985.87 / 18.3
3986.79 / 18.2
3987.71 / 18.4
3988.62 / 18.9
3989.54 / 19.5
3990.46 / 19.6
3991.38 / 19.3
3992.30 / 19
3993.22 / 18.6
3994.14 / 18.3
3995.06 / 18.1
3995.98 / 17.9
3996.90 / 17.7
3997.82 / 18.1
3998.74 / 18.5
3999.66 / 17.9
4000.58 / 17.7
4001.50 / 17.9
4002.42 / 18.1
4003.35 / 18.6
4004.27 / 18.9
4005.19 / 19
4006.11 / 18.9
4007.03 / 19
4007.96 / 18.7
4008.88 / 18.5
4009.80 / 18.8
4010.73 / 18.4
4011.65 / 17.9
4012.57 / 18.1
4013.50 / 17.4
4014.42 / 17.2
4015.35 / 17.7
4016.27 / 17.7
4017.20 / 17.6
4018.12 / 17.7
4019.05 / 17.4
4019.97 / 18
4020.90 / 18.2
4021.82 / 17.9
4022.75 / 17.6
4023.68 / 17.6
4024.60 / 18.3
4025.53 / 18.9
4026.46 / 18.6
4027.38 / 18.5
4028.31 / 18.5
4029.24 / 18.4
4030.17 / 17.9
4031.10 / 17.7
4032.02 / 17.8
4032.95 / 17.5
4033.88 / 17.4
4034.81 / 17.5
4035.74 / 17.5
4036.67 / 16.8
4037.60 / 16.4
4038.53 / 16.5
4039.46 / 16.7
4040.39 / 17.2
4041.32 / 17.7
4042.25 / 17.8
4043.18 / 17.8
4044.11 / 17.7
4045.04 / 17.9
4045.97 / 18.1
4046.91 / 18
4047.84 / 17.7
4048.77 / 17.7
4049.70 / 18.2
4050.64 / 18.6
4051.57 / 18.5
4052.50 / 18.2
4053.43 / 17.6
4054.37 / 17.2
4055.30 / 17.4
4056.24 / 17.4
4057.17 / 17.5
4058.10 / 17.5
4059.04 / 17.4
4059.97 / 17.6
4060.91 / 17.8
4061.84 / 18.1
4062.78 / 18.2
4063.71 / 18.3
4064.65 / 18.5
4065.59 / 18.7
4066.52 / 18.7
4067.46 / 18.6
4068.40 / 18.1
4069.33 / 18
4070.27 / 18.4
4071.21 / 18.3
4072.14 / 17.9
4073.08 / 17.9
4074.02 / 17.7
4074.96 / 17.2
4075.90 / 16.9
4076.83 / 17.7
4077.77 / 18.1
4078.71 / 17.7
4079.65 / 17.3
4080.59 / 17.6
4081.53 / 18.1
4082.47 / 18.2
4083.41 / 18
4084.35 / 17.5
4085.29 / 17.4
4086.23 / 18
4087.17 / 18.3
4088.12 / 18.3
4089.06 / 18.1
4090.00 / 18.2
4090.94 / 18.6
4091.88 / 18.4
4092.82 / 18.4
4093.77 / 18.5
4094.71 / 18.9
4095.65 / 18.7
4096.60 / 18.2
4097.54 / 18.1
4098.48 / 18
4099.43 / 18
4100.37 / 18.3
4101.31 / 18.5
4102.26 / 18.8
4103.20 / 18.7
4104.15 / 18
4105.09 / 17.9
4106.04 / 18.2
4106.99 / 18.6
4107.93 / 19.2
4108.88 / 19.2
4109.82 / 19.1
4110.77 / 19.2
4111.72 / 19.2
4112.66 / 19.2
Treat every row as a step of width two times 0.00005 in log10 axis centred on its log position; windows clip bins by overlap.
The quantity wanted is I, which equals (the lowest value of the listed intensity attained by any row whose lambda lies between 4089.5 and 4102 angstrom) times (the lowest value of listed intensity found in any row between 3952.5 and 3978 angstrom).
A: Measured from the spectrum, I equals 308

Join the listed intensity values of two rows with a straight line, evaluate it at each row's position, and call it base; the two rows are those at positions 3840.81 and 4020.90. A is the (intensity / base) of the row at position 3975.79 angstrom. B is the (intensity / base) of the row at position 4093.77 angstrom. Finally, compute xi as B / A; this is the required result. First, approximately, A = 0.96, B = 1.09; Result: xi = 1.14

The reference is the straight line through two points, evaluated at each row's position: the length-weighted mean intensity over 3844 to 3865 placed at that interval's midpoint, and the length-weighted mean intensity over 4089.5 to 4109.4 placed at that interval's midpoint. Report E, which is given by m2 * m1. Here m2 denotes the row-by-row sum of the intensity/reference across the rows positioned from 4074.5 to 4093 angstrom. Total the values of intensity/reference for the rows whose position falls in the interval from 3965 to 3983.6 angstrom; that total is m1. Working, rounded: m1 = 18.7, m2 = 19.2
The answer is 360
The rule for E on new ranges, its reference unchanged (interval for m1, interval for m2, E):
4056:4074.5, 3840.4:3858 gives 384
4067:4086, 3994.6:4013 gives 357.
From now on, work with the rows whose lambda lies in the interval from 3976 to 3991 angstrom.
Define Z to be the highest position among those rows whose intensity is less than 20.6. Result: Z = 3990.46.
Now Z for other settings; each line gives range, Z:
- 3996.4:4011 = 4010.73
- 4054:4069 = 4068.40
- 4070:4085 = 4084.35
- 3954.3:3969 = 3968.47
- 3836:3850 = 3836.39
